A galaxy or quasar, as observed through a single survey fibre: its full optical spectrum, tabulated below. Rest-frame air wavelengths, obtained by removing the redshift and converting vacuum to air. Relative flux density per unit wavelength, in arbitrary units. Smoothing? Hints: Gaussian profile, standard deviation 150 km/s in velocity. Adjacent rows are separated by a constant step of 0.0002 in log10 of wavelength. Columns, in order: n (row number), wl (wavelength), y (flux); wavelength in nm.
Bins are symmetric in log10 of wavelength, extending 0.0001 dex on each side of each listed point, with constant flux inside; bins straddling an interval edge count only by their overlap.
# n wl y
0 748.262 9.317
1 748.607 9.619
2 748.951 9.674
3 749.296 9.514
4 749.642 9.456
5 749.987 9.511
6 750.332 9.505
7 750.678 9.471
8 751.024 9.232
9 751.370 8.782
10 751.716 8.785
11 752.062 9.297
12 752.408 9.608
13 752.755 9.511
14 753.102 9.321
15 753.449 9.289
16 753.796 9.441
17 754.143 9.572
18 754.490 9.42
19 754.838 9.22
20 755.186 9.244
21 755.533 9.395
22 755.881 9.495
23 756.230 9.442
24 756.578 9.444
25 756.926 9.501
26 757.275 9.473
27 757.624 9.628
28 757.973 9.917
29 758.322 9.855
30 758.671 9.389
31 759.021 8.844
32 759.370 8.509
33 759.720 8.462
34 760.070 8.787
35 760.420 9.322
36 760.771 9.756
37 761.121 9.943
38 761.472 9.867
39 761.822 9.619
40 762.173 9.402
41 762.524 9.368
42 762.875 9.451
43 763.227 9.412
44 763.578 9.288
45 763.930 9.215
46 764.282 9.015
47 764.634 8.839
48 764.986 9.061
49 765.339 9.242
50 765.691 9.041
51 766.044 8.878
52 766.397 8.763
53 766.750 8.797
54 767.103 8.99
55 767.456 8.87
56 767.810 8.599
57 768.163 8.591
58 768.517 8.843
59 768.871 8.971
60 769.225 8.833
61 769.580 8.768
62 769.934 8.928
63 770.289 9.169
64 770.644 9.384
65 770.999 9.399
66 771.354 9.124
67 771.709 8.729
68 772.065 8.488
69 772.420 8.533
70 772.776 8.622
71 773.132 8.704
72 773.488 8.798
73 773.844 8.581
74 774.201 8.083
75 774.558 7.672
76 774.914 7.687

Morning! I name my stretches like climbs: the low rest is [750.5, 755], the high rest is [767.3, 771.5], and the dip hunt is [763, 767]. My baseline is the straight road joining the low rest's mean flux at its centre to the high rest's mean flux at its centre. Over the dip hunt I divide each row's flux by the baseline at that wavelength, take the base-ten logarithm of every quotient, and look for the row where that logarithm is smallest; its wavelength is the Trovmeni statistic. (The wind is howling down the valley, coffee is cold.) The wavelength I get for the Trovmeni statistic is 766.397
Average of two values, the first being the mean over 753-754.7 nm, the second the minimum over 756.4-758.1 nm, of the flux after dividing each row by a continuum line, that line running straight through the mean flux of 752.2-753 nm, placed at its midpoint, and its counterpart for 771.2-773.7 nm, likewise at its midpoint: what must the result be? 1.00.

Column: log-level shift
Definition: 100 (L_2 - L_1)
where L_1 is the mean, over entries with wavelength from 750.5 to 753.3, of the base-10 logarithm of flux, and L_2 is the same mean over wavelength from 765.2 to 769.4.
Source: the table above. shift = -1.8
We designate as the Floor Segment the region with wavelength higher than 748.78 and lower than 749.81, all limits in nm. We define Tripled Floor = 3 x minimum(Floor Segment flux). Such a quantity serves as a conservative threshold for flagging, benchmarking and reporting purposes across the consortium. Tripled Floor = 28.4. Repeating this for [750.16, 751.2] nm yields 27.7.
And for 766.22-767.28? 26.3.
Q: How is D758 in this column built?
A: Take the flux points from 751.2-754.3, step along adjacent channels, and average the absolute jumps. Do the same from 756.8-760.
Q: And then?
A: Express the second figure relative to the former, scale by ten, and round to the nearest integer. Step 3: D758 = 13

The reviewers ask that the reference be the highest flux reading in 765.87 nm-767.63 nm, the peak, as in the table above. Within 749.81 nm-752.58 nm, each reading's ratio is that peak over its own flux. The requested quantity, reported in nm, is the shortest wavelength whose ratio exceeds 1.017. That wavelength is 751.370 nm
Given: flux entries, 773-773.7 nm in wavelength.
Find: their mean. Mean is 8.75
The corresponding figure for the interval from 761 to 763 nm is 9.61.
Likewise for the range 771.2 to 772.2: 8.78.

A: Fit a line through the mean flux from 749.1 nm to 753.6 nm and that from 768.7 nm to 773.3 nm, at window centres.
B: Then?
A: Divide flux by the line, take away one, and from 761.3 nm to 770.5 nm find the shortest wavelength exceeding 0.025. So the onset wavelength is 761.472 nm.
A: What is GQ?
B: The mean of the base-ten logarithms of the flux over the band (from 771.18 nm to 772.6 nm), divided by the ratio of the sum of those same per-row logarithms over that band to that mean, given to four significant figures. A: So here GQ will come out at 0.2351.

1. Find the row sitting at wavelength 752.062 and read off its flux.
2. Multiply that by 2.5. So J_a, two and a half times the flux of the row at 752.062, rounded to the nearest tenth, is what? 23.2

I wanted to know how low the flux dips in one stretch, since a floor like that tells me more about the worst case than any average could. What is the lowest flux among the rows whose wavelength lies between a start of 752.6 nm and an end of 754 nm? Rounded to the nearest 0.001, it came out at 9.289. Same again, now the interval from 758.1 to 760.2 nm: 8.462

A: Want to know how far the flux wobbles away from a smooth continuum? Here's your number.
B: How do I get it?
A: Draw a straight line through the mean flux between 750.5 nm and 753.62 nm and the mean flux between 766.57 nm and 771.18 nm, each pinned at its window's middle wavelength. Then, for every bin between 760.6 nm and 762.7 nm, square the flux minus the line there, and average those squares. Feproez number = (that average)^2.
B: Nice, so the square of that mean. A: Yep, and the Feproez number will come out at 0.15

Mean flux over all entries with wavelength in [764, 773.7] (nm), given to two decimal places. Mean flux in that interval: 8.89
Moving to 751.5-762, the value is 9.38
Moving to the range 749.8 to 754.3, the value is 9.33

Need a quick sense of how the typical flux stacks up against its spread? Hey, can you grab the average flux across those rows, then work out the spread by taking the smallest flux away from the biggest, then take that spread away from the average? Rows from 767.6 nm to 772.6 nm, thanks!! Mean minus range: 7.97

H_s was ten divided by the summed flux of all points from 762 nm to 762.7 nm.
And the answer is 0.533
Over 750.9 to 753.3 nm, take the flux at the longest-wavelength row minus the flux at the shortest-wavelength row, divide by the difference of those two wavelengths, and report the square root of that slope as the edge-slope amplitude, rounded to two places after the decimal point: 0.21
